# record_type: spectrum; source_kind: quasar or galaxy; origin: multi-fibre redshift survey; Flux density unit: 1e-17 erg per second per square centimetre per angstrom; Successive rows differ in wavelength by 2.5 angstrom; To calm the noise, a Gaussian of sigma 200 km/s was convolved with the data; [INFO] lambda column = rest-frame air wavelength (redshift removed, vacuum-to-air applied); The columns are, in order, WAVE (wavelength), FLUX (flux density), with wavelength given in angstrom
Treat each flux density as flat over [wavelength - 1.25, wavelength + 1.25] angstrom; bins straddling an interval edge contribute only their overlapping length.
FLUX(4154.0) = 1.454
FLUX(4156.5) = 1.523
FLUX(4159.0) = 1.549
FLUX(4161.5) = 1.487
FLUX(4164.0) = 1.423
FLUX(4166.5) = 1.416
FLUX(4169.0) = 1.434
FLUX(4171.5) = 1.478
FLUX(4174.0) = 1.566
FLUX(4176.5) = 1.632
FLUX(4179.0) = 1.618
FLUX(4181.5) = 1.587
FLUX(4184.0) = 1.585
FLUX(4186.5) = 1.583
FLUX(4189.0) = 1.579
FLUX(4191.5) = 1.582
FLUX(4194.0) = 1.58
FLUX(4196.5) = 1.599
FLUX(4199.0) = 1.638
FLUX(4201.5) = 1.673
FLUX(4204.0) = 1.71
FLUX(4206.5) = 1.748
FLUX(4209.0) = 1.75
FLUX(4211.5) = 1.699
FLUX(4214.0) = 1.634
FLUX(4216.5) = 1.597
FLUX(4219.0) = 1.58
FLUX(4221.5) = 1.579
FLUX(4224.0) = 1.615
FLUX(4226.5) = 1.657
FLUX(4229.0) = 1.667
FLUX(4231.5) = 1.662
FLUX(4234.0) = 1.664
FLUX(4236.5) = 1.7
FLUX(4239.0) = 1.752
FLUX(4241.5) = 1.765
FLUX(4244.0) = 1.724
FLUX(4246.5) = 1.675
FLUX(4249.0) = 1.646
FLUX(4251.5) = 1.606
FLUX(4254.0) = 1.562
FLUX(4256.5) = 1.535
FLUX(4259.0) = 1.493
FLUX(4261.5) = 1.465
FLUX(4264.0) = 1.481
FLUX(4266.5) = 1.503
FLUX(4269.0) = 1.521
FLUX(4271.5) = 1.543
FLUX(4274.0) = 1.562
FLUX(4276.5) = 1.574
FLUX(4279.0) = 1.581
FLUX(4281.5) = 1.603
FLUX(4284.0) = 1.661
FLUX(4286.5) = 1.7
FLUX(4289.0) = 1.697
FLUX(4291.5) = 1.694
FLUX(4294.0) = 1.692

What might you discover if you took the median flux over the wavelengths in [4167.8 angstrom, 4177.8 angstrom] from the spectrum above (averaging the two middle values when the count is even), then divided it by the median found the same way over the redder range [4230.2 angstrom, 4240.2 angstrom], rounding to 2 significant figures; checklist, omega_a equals 0.90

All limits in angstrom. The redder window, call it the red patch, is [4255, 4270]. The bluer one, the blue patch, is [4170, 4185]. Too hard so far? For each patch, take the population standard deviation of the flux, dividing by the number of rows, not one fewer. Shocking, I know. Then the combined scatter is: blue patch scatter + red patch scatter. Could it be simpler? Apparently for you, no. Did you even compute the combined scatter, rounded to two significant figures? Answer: 0.073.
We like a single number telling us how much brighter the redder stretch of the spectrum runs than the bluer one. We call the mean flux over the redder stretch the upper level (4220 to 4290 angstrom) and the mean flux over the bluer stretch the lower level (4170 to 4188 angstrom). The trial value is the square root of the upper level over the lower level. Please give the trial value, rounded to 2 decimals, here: 1.01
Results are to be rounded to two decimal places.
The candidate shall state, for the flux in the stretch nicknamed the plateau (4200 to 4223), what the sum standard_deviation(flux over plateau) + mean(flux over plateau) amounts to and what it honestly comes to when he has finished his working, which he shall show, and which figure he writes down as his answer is 1.73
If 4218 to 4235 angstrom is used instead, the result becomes 1.67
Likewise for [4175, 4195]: 1.61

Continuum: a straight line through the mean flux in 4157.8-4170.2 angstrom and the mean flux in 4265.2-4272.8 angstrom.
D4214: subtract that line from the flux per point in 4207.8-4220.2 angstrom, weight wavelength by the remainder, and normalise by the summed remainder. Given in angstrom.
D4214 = 4212.6 angstrom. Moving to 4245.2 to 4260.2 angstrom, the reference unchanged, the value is 4248.9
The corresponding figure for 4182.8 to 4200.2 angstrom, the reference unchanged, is 4192.0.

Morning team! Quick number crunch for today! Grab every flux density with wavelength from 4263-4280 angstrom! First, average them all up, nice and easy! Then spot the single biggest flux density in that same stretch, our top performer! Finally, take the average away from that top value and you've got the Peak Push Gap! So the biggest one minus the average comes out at 0.043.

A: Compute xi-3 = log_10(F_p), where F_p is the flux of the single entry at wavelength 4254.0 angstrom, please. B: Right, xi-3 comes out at 0.194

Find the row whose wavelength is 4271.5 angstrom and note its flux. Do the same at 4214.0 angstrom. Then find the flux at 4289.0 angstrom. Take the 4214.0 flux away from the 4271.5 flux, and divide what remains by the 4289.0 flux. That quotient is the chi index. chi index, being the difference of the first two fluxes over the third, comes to -0.054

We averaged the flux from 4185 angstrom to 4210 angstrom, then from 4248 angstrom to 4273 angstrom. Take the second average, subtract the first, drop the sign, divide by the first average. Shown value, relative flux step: 0.066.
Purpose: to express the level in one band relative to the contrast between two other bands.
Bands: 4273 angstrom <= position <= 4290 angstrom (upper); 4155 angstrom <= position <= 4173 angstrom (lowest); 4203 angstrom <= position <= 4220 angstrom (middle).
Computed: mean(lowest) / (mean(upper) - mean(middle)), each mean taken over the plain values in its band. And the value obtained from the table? -30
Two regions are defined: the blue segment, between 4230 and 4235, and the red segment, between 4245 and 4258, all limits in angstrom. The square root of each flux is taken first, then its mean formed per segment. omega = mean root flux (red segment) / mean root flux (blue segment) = 0.98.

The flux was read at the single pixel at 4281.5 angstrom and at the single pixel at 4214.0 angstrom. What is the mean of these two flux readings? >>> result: 1.62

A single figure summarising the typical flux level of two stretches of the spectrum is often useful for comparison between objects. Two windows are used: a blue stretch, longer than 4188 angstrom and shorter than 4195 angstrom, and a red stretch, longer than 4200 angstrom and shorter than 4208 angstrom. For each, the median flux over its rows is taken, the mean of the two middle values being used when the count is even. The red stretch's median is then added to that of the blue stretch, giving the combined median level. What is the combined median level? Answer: 3.29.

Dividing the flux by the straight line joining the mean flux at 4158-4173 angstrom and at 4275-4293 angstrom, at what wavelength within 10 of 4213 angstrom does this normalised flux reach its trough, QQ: 4221.5 angstrom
